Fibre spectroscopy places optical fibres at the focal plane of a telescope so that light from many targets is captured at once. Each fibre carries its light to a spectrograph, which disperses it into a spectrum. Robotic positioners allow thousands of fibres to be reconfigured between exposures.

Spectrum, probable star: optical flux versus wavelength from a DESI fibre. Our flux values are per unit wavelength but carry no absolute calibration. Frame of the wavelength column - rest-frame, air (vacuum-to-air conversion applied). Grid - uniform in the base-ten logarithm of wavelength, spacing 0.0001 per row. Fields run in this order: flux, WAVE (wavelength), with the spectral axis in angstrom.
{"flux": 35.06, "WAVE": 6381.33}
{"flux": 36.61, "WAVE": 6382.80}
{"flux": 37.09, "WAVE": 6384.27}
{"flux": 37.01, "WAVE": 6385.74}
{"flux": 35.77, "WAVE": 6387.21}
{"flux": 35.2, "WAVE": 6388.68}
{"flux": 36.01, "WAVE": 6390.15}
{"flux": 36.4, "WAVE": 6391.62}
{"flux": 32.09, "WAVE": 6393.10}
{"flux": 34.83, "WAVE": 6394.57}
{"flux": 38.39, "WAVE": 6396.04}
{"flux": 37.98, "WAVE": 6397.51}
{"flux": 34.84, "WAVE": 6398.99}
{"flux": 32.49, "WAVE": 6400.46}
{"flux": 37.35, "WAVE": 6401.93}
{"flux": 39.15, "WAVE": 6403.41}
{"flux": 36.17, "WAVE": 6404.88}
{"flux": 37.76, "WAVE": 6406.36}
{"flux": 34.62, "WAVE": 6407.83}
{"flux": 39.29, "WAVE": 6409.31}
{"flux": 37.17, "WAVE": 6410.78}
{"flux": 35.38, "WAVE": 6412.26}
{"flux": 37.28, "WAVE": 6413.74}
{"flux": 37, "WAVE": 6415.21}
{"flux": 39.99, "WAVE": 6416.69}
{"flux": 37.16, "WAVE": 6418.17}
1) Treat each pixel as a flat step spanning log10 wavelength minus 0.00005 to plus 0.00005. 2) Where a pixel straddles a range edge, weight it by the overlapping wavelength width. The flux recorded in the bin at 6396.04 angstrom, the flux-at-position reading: 38.39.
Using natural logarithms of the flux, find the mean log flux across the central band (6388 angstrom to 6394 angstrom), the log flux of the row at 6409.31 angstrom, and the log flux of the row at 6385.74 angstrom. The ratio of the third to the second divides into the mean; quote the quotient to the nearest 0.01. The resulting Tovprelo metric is 3.61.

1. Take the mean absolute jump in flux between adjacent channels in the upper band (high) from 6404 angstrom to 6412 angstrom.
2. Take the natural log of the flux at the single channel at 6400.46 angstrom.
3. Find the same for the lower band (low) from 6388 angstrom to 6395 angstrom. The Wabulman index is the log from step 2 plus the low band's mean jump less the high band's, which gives 2.7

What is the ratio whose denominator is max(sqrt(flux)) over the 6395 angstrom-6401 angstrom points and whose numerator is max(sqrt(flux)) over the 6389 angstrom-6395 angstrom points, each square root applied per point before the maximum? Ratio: 0.974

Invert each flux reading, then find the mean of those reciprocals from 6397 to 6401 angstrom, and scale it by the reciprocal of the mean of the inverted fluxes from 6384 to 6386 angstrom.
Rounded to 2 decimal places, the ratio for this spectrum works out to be 1.06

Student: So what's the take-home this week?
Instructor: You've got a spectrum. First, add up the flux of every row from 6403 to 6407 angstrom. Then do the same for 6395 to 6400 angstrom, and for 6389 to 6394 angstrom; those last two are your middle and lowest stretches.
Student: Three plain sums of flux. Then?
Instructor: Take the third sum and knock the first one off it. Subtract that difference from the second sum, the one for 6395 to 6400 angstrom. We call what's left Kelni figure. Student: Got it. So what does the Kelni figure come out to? 120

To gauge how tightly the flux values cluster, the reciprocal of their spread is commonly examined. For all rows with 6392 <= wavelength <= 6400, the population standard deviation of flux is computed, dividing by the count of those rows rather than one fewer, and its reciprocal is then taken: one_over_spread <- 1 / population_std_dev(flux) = 0.43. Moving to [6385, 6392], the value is 1.65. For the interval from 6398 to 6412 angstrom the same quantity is 0.47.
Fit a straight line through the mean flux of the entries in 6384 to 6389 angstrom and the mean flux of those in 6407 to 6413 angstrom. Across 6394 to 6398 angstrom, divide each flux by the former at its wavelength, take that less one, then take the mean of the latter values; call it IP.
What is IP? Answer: 0.02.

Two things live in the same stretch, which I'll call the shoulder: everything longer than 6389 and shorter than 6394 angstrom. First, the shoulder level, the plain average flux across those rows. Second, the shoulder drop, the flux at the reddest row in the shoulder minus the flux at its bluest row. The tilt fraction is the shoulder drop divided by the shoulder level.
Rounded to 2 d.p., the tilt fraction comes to -0.11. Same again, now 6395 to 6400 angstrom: -0.10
